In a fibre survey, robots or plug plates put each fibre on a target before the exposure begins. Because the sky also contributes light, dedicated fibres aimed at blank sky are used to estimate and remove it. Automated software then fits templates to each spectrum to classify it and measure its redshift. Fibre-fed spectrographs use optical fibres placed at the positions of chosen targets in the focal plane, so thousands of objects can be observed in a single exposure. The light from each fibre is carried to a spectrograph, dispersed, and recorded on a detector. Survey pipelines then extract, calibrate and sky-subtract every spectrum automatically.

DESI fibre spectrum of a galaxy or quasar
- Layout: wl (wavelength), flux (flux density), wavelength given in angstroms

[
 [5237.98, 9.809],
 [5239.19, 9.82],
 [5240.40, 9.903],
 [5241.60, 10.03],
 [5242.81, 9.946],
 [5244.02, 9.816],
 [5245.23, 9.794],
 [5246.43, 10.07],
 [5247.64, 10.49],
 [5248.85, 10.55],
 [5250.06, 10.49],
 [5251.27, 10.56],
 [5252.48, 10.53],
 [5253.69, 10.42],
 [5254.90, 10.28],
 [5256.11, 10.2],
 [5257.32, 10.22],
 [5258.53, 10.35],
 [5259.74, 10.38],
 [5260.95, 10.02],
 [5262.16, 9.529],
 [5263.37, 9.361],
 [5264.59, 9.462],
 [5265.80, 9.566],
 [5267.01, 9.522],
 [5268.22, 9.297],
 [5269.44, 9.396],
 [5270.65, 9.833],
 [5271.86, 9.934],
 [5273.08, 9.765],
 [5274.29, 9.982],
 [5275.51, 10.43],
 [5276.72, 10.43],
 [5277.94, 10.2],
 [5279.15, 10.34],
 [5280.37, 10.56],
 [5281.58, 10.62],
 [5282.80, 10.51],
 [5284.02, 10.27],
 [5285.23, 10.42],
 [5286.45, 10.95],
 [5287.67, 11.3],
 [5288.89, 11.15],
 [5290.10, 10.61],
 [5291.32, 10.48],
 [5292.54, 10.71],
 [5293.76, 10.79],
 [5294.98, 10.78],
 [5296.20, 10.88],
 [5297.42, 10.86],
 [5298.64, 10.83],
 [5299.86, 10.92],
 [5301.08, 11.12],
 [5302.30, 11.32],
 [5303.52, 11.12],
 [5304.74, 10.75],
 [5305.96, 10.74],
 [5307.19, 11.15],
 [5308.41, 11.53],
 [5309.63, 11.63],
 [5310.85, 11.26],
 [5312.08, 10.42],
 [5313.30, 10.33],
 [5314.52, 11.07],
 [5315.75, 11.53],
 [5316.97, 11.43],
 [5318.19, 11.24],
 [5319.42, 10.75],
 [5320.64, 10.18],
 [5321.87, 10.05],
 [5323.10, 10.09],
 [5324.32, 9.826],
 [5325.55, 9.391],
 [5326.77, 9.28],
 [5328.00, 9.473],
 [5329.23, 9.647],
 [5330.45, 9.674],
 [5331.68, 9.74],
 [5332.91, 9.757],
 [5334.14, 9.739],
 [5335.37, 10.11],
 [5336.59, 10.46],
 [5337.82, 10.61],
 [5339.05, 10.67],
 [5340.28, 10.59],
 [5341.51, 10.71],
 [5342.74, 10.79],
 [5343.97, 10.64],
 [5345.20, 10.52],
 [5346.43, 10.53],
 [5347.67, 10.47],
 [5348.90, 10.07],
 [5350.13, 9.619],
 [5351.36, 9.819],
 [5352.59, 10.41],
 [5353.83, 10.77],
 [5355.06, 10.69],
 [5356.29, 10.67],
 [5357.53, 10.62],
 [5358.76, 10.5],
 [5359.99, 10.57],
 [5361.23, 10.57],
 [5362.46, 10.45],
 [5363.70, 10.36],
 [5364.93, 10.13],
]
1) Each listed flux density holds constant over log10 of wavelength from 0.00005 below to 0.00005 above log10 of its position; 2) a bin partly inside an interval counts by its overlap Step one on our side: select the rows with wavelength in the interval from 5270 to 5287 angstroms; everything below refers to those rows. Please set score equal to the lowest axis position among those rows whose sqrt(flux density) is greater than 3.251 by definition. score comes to 5281.58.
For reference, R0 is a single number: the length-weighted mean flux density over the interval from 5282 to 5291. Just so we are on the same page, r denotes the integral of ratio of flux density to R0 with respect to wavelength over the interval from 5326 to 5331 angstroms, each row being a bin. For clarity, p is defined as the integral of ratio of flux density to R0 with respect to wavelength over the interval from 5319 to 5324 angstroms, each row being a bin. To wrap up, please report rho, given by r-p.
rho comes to -0.3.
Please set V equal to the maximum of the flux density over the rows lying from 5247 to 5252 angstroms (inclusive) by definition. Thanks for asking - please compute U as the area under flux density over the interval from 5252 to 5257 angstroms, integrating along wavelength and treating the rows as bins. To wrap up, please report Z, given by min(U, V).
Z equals 10.6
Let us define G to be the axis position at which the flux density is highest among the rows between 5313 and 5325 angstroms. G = 5315.75 angstroms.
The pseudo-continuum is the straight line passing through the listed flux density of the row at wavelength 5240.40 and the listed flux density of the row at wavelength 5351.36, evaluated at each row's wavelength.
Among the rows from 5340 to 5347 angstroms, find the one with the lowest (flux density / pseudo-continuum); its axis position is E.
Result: 5345.20 angstroms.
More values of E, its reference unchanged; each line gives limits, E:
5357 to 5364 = 5363.70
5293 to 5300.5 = 5294.98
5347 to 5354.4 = 5350.13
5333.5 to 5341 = 5334.14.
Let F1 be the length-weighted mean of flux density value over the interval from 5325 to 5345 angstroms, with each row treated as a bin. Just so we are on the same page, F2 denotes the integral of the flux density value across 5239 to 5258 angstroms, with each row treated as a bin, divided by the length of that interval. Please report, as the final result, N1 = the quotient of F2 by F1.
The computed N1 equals 1.01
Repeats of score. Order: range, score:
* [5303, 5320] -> 5303.52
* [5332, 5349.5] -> 5337.82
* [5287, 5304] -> 5287.67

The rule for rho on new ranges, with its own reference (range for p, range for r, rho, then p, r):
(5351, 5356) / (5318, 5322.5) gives -0.5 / 4.88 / 4.39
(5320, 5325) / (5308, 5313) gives 0.5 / 4.67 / 5.19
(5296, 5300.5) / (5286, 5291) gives 0.6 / 4.56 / 5.11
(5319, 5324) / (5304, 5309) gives 0.4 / 4.76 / 5.14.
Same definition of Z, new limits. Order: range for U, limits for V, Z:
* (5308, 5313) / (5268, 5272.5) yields 9.9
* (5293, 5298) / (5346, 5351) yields 10.5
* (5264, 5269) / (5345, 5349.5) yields 10.5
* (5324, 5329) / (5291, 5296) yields 10.8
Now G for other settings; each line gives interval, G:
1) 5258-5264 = 5259.74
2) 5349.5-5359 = 5353.83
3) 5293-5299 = 5296.20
